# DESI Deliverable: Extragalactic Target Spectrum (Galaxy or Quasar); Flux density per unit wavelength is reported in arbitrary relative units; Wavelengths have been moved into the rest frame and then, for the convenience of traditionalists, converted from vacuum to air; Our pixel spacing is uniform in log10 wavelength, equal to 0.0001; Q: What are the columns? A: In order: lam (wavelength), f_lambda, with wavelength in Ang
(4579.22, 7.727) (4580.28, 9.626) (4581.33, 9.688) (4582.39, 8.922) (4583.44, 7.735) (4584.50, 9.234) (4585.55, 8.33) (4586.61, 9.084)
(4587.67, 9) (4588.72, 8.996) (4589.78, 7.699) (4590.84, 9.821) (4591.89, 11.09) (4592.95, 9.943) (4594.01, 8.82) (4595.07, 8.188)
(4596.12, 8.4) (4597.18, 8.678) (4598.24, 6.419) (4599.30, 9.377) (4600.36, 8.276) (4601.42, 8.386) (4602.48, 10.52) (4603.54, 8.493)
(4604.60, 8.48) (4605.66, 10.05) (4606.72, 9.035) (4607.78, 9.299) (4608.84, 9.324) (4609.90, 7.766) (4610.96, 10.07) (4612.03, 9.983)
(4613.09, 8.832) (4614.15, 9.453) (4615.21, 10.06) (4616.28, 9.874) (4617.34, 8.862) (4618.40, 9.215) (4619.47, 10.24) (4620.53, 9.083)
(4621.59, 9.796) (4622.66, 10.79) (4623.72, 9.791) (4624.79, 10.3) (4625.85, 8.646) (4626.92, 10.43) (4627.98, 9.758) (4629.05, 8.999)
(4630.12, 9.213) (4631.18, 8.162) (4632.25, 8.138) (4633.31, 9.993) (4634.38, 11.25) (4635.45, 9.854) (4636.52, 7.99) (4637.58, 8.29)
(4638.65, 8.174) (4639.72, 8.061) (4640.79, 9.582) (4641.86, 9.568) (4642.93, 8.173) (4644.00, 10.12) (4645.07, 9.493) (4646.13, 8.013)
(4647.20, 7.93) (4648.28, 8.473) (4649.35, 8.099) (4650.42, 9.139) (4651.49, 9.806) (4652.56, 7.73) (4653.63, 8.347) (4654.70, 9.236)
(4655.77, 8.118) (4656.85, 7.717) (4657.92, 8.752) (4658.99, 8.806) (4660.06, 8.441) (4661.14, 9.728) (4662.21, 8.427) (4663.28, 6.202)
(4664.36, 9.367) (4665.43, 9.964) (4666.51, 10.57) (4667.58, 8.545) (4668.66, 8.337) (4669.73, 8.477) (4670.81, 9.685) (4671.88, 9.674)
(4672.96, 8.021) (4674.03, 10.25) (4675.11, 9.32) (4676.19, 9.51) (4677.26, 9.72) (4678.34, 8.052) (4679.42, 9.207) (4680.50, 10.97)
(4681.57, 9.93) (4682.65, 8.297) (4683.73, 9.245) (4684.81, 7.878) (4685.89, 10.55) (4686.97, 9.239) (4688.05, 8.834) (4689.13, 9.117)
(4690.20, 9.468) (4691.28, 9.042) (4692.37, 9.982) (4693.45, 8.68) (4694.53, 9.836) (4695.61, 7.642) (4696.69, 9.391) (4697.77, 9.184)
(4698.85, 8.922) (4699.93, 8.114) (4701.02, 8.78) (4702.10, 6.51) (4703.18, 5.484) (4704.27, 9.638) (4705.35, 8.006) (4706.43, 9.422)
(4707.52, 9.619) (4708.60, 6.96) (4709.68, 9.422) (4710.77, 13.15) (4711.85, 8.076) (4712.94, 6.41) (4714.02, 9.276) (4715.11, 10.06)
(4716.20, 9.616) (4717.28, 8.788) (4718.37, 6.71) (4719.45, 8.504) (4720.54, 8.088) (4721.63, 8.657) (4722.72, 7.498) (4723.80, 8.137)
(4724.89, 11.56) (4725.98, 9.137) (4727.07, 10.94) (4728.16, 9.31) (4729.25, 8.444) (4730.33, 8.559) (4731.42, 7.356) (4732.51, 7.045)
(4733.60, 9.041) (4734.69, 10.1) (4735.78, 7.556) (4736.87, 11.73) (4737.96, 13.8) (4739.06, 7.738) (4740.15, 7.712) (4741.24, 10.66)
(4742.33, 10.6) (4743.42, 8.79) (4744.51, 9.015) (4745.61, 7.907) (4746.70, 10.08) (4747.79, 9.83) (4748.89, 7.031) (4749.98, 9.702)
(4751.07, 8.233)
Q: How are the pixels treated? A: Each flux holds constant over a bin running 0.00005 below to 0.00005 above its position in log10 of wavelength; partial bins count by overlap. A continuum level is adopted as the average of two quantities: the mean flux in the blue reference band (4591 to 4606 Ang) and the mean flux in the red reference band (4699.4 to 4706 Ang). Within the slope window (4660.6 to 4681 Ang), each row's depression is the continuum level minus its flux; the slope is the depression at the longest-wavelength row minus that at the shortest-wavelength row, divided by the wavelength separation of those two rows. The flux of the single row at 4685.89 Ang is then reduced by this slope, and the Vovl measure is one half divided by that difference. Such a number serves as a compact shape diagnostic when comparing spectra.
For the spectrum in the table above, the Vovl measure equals 0.047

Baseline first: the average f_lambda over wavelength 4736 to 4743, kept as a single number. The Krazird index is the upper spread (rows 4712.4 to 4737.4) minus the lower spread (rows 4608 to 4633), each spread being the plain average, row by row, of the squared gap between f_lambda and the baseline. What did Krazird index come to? 3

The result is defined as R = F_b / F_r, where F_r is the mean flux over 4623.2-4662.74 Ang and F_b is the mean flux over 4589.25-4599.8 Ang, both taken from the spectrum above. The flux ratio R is 0.99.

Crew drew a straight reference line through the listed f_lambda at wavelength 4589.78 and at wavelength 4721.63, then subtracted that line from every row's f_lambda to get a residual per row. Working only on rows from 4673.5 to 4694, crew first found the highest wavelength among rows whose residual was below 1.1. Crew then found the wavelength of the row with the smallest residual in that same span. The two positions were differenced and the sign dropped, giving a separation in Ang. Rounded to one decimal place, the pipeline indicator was 8.6 Ang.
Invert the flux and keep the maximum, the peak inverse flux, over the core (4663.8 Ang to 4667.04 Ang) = 0.107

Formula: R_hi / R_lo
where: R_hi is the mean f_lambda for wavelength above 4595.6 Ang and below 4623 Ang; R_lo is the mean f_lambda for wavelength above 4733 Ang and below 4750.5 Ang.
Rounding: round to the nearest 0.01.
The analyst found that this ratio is 0.97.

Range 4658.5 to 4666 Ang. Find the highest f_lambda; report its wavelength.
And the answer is 4665.43 Ang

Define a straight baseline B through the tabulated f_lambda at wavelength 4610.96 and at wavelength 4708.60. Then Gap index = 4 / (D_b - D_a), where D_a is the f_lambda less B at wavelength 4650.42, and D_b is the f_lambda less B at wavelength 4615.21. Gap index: -20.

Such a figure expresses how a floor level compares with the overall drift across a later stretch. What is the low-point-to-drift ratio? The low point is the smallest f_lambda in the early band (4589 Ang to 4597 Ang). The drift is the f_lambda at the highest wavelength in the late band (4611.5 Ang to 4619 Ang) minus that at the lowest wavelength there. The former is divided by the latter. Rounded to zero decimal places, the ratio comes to -10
